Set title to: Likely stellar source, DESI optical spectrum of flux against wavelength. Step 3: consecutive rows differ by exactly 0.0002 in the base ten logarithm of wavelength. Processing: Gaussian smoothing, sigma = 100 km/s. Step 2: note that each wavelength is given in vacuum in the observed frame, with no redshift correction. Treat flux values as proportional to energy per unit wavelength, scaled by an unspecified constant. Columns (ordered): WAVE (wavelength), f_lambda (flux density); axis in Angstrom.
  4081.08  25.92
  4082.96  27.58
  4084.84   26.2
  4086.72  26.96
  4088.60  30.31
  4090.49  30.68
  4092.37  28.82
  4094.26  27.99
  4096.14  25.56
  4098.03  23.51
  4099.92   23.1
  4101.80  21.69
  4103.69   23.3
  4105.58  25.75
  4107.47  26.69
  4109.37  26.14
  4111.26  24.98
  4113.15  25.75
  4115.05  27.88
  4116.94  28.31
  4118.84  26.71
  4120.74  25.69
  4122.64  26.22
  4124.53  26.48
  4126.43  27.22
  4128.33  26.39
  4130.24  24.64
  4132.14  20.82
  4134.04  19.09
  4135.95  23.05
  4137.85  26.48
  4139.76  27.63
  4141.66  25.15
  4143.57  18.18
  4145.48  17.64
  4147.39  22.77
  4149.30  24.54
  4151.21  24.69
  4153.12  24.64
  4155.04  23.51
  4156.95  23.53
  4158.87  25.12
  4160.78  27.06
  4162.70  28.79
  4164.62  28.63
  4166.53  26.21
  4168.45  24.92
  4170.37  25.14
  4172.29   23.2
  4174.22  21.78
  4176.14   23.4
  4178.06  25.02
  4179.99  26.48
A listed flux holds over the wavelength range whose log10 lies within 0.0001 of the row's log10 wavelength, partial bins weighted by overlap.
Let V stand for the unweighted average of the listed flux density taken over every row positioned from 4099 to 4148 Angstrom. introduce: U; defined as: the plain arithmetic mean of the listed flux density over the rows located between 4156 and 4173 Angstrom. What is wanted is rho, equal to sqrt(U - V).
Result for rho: 1.15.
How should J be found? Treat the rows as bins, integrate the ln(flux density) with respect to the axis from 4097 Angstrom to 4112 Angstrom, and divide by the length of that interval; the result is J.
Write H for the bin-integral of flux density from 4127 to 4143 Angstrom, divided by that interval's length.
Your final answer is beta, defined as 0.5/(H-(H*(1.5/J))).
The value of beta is 0.039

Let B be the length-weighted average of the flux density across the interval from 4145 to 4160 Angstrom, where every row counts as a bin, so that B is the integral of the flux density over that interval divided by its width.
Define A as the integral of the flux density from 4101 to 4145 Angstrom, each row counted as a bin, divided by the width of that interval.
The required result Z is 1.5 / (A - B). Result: 1.1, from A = 24.9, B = 23.5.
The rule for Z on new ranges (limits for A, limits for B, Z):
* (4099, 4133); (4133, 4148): 0.5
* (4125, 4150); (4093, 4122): -0.7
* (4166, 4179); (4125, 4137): 3.0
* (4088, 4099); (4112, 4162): 0.5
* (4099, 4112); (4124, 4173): 16.3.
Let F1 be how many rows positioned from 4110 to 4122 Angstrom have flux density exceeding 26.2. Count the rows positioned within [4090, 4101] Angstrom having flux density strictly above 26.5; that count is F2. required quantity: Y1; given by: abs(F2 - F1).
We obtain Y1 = 0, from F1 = 3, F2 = 3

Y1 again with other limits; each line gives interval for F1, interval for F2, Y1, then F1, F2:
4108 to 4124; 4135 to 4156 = 3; 4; 1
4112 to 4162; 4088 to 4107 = 6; 10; 4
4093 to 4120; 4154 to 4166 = 2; 5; 3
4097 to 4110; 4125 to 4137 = 0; 1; 1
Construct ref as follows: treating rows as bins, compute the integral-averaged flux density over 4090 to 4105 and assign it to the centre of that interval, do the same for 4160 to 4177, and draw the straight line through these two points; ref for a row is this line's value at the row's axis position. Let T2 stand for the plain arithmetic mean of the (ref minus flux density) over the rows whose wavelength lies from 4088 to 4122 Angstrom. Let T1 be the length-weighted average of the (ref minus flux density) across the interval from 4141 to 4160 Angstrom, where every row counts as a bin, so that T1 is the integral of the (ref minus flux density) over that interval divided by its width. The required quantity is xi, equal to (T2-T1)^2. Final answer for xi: 10.8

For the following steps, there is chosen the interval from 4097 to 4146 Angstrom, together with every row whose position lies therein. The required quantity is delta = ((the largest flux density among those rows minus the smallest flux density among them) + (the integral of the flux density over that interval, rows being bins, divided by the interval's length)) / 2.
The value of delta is 17.6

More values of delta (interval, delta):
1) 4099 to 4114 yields 14.8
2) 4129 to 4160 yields 16.6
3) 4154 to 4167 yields 15.7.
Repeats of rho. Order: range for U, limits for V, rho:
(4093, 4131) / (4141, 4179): 1.23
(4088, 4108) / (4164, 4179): 1.16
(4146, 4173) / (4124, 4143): 0.71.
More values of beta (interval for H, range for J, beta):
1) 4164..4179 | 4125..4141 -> 0.038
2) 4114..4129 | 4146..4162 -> 0.035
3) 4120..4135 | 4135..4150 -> 0.039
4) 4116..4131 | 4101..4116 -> 0.035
